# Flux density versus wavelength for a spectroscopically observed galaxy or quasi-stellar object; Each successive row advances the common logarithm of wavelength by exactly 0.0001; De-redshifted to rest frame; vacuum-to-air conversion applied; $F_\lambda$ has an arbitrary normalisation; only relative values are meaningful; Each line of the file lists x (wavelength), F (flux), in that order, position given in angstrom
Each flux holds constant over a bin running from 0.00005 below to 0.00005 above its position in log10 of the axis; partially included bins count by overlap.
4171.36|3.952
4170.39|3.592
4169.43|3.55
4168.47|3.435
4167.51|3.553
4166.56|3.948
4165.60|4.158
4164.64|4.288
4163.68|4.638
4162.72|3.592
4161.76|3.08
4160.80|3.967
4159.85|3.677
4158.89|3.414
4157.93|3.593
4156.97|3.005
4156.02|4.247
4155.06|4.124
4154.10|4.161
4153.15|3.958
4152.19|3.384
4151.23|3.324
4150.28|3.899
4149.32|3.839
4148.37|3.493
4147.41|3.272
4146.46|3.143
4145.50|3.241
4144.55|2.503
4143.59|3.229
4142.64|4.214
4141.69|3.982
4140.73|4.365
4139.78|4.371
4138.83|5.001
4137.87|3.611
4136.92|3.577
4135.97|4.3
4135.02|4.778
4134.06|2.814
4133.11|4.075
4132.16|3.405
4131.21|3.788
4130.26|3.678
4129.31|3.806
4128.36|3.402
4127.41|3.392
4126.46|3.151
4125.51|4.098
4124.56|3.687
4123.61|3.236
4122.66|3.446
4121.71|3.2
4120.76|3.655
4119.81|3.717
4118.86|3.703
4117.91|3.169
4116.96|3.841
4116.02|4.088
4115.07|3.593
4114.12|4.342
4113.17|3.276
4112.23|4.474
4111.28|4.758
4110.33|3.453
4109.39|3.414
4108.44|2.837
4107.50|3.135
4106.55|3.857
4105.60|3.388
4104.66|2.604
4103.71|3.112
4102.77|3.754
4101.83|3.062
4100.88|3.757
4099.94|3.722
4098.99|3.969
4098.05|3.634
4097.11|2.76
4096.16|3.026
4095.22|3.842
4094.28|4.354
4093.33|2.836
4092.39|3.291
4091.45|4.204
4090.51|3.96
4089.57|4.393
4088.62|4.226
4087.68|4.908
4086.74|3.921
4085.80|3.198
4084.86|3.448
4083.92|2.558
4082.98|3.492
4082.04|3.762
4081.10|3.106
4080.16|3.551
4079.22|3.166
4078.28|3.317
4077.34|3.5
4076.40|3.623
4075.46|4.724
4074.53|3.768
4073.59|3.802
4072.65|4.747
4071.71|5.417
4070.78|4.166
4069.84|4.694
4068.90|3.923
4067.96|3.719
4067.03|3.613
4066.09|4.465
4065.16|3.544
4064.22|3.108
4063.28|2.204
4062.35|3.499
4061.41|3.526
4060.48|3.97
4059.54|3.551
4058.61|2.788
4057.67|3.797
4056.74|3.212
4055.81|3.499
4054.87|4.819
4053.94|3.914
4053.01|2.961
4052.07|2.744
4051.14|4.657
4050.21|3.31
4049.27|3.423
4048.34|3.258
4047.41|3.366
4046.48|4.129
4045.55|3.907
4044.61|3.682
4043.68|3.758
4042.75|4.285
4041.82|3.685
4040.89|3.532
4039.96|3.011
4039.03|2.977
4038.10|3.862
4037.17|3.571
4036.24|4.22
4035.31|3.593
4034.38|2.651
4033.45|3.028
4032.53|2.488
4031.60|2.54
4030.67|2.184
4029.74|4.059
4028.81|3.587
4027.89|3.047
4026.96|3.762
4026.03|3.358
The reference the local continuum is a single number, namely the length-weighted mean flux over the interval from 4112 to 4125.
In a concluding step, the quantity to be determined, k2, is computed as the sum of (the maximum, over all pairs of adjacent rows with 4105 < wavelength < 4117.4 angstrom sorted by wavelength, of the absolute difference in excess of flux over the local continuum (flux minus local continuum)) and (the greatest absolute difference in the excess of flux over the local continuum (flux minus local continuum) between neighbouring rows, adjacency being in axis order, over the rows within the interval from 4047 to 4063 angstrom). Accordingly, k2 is 3.2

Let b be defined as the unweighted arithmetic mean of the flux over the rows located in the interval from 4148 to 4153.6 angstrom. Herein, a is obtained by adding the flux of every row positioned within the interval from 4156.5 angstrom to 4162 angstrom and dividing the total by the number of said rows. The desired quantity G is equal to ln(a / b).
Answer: -0.05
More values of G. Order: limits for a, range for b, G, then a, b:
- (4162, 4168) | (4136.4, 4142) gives -0.03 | 4.03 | 4.15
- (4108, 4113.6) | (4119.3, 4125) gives 0.06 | 3.70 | 3.49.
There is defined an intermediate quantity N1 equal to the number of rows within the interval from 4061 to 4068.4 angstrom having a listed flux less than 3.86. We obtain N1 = 7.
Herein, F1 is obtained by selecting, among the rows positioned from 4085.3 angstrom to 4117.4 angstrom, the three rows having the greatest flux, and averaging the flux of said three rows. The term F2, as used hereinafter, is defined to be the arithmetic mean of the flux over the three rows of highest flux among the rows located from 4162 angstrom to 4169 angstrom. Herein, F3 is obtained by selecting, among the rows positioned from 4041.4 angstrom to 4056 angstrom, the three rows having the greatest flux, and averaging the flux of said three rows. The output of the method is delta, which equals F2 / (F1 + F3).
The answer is 0.47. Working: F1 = 4.7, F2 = 4.36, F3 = 4.6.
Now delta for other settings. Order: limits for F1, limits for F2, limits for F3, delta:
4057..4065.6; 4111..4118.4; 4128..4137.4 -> 0.55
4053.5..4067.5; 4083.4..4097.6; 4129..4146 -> 0.50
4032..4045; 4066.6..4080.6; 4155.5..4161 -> 0.61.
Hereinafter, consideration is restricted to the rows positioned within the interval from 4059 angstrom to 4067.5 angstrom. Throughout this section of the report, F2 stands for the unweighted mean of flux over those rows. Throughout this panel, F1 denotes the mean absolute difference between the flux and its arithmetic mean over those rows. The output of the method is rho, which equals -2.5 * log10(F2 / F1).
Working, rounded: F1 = 0.374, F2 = 3.50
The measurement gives -2.43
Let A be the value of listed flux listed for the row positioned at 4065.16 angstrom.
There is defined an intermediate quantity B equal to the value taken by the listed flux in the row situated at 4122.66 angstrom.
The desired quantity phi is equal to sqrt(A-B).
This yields 0.3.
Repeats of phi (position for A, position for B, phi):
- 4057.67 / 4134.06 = 1.0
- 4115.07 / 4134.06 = 0.9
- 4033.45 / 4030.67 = 0.9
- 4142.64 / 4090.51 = 0.5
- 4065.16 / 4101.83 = 0.7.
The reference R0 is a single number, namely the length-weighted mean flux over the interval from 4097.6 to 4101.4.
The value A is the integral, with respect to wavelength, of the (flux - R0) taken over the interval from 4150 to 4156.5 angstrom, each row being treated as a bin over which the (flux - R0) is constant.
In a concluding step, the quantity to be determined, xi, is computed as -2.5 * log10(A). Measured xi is 0.4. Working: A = 0.71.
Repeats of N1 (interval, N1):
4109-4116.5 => 4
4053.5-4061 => 5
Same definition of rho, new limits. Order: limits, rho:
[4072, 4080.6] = -2.40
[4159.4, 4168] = -2.59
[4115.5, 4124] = -2.82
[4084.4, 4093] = -2.40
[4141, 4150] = -2.34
